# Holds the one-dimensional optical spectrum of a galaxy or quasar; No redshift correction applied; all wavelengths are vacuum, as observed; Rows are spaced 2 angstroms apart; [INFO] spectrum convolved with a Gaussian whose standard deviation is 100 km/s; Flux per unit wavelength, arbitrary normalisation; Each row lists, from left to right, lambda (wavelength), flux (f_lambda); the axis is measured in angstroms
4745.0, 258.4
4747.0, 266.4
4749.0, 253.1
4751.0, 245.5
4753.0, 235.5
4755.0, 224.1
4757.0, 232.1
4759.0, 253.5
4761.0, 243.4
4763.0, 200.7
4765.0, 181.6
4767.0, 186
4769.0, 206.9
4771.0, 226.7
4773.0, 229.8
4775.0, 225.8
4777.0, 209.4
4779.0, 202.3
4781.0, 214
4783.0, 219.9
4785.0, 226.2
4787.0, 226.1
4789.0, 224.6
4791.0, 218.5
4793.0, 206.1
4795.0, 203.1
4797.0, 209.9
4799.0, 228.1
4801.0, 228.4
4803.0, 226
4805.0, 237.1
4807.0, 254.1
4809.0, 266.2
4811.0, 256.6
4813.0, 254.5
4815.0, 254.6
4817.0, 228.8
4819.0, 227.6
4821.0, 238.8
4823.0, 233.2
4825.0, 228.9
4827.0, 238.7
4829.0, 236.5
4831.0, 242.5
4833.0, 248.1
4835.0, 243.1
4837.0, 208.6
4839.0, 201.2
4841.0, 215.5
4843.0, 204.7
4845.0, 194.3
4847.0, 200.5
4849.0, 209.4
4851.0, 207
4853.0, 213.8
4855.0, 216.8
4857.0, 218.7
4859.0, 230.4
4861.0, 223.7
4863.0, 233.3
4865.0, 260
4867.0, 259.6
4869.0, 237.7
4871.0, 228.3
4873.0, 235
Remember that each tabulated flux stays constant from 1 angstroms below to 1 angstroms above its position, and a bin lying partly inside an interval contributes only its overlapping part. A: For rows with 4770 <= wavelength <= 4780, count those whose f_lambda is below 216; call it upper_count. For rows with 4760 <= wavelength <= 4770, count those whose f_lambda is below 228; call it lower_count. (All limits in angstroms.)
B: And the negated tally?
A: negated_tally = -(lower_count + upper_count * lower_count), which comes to -12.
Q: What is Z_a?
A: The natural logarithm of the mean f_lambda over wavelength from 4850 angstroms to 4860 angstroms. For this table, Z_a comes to 5.38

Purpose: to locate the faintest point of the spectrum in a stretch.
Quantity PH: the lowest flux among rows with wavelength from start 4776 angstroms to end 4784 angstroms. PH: 202.3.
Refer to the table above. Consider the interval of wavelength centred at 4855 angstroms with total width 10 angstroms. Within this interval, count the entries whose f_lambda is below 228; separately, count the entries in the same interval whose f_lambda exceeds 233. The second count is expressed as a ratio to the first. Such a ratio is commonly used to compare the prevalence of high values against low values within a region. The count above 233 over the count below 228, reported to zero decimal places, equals 0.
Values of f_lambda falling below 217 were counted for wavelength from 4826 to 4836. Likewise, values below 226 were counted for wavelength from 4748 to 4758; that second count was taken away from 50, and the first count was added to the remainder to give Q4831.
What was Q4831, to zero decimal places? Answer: 49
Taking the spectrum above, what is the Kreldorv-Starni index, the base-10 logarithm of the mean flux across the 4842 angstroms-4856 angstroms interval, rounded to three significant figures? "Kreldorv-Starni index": 2.32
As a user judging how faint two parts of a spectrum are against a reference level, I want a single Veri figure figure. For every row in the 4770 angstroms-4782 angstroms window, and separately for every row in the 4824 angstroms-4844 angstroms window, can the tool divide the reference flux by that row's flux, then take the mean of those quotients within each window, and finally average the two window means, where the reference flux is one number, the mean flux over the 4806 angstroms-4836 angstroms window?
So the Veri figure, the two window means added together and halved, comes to 1.10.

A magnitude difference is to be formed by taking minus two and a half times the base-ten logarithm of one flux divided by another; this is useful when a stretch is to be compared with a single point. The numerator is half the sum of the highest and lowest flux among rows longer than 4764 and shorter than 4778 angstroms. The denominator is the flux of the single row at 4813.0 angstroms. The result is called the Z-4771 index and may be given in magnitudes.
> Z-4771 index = 0.23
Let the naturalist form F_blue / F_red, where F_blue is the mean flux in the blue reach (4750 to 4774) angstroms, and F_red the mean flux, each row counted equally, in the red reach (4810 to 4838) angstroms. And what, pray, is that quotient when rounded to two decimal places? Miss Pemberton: 0.93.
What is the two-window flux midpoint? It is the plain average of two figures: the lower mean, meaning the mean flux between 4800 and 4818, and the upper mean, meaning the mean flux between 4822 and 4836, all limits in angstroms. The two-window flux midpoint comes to 242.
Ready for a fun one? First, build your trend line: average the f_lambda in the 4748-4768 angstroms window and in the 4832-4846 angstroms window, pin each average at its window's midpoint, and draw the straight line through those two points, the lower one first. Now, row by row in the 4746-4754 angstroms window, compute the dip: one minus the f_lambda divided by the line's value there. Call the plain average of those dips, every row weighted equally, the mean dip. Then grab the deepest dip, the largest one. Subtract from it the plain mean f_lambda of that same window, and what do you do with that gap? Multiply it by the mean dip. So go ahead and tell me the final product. 26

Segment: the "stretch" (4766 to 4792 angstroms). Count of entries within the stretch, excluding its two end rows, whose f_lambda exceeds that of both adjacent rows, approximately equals 2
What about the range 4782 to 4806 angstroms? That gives 2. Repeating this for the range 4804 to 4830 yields 4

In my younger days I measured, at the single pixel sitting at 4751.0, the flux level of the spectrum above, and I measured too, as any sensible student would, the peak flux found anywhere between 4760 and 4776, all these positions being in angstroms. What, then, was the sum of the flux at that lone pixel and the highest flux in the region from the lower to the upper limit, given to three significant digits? 489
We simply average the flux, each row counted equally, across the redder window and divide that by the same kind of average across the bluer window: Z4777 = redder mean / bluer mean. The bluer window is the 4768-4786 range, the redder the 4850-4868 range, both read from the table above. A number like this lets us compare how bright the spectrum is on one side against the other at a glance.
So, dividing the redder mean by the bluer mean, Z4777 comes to 1.05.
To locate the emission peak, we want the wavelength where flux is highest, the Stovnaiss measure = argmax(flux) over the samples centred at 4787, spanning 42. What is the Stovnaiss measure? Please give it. 4807.0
